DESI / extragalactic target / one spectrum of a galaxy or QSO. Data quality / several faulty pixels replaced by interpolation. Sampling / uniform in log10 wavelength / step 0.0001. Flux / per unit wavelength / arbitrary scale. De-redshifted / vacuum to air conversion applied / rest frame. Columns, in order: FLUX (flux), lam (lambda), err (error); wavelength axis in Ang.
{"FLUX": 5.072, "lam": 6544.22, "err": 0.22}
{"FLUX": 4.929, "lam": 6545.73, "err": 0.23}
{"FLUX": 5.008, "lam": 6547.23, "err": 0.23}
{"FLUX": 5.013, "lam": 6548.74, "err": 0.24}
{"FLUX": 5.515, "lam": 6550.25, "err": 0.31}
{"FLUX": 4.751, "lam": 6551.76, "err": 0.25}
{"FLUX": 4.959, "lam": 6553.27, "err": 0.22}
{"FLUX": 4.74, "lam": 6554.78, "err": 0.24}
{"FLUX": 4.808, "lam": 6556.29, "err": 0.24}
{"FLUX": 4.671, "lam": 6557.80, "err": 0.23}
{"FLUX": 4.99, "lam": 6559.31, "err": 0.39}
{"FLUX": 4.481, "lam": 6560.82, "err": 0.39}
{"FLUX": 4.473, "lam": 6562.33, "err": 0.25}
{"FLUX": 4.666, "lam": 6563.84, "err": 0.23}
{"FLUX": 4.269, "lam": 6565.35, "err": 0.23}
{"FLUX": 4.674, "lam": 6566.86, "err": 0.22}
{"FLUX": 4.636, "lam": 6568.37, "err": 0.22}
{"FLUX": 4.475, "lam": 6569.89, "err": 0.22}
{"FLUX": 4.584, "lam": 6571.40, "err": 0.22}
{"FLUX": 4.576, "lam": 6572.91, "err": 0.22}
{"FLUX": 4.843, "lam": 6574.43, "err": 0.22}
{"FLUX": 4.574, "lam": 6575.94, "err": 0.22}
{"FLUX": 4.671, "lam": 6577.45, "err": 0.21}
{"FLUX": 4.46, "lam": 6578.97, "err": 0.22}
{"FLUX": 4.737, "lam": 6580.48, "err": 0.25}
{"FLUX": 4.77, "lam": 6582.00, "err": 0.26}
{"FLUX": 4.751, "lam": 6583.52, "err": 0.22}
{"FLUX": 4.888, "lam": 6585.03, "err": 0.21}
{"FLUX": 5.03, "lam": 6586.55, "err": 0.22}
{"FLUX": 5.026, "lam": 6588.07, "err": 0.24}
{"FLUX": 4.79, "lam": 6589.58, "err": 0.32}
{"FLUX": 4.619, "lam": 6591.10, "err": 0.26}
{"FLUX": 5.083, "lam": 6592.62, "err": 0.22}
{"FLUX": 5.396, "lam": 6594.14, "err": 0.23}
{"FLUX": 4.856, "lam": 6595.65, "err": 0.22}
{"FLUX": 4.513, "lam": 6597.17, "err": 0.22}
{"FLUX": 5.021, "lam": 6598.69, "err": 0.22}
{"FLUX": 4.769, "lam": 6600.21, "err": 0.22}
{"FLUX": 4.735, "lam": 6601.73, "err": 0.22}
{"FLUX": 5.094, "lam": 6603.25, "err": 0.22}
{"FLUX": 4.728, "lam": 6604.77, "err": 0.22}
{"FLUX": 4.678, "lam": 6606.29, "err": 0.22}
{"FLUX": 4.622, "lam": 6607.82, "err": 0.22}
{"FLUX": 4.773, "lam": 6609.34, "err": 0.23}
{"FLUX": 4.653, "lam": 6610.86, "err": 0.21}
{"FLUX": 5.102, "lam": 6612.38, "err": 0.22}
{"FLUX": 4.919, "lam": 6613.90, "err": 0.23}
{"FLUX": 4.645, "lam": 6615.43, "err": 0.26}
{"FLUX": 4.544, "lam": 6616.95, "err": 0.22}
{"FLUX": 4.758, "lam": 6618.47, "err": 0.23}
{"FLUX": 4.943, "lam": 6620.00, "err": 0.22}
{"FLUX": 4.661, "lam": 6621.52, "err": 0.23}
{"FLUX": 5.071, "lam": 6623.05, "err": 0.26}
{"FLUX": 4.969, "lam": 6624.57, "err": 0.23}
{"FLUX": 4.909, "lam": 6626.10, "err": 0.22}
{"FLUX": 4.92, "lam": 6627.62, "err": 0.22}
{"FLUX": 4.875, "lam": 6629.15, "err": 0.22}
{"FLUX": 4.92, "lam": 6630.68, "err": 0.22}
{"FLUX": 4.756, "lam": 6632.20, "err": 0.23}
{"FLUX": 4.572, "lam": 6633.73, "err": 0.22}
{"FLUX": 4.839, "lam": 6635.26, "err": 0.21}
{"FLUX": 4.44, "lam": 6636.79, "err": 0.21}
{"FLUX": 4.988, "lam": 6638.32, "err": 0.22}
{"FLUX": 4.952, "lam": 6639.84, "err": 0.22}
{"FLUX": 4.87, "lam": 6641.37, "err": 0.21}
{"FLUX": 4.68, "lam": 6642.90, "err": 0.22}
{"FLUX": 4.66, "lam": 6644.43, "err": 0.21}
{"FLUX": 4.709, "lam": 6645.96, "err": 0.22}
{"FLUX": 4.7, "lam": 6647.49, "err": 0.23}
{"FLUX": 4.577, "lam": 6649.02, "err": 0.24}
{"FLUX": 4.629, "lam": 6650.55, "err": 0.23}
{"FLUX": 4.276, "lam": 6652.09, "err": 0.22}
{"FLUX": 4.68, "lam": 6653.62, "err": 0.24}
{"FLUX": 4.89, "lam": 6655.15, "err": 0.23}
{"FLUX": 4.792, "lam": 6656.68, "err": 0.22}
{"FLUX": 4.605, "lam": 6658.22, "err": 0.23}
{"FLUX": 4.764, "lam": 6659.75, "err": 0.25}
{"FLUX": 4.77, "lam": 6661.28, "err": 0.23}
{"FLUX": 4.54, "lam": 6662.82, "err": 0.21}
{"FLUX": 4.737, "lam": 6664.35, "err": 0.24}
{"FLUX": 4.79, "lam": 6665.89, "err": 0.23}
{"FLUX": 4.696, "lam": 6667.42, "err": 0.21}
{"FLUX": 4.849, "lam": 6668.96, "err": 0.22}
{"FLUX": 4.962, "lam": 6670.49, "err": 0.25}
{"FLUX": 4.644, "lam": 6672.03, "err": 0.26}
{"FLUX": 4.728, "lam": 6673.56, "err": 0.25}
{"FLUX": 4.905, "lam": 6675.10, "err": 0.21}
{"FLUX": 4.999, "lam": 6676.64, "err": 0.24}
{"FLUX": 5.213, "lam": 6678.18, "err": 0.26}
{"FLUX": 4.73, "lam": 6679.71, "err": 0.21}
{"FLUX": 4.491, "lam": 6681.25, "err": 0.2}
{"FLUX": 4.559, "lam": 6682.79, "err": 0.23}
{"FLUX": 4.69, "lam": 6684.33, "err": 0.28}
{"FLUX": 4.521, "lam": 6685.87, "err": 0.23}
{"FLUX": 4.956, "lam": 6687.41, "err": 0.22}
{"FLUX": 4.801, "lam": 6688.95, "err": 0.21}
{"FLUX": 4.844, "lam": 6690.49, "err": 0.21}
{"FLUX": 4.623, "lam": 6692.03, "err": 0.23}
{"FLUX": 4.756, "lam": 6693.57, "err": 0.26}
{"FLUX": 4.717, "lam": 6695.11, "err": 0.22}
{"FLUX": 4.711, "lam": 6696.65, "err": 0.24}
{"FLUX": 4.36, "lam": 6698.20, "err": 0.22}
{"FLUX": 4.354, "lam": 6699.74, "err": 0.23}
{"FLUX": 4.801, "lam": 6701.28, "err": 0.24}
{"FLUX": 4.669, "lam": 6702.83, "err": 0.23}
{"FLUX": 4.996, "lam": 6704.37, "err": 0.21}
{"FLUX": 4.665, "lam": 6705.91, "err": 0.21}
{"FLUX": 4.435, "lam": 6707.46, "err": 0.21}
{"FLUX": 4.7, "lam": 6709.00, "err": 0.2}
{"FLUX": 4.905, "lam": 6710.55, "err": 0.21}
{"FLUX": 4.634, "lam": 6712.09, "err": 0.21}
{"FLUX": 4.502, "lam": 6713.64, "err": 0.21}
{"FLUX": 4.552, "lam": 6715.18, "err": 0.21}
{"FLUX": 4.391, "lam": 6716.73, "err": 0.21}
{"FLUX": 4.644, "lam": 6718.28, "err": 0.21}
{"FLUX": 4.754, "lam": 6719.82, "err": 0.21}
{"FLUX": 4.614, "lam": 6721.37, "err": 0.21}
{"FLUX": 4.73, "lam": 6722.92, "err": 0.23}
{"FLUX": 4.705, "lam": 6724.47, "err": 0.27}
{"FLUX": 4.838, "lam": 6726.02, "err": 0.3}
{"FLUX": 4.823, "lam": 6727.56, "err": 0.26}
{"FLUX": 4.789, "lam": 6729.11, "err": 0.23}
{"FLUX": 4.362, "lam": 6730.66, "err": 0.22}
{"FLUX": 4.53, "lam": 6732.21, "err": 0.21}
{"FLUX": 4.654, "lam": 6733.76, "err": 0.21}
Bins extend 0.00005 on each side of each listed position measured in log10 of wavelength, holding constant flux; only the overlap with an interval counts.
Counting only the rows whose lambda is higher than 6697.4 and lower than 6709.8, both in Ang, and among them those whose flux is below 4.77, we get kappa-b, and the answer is 6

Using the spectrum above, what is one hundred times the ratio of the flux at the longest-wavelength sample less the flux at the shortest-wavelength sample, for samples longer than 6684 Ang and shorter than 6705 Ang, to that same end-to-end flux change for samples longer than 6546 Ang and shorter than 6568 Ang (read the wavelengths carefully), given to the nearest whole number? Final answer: -92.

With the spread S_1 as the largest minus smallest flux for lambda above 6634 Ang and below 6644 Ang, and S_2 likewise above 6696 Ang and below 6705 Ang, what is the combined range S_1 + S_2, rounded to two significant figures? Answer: 1.2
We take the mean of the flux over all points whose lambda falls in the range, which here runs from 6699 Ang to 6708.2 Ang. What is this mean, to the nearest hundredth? 4.65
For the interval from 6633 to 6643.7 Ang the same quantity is 4.76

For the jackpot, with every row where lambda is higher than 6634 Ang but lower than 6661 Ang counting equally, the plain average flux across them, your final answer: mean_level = 4.71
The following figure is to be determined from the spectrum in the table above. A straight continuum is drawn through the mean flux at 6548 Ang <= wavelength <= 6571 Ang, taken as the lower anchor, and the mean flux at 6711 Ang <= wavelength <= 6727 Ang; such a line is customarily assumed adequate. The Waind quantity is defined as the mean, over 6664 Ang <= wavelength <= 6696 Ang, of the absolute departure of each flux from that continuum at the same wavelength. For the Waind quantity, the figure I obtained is 0.15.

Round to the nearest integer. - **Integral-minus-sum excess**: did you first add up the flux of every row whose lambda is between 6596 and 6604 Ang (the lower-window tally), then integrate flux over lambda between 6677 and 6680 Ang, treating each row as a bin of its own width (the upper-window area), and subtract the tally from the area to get -9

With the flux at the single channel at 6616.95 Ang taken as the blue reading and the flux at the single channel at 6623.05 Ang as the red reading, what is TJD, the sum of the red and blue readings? 9.6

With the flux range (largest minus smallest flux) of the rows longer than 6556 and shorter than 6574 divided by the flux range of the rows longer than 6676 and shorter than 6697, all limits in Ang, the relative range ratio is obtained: 1.0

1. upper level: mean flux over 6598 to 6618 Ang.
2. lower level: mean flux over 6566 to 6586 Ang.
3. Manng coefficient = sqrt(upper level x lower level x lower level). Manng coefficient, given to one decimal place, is 10.2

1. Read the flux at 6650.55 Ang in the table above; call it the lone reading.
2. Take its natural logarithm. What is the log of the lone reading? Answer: 1.53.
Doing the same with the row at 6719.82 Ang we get 1.56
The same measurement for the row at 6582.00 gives 1.56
